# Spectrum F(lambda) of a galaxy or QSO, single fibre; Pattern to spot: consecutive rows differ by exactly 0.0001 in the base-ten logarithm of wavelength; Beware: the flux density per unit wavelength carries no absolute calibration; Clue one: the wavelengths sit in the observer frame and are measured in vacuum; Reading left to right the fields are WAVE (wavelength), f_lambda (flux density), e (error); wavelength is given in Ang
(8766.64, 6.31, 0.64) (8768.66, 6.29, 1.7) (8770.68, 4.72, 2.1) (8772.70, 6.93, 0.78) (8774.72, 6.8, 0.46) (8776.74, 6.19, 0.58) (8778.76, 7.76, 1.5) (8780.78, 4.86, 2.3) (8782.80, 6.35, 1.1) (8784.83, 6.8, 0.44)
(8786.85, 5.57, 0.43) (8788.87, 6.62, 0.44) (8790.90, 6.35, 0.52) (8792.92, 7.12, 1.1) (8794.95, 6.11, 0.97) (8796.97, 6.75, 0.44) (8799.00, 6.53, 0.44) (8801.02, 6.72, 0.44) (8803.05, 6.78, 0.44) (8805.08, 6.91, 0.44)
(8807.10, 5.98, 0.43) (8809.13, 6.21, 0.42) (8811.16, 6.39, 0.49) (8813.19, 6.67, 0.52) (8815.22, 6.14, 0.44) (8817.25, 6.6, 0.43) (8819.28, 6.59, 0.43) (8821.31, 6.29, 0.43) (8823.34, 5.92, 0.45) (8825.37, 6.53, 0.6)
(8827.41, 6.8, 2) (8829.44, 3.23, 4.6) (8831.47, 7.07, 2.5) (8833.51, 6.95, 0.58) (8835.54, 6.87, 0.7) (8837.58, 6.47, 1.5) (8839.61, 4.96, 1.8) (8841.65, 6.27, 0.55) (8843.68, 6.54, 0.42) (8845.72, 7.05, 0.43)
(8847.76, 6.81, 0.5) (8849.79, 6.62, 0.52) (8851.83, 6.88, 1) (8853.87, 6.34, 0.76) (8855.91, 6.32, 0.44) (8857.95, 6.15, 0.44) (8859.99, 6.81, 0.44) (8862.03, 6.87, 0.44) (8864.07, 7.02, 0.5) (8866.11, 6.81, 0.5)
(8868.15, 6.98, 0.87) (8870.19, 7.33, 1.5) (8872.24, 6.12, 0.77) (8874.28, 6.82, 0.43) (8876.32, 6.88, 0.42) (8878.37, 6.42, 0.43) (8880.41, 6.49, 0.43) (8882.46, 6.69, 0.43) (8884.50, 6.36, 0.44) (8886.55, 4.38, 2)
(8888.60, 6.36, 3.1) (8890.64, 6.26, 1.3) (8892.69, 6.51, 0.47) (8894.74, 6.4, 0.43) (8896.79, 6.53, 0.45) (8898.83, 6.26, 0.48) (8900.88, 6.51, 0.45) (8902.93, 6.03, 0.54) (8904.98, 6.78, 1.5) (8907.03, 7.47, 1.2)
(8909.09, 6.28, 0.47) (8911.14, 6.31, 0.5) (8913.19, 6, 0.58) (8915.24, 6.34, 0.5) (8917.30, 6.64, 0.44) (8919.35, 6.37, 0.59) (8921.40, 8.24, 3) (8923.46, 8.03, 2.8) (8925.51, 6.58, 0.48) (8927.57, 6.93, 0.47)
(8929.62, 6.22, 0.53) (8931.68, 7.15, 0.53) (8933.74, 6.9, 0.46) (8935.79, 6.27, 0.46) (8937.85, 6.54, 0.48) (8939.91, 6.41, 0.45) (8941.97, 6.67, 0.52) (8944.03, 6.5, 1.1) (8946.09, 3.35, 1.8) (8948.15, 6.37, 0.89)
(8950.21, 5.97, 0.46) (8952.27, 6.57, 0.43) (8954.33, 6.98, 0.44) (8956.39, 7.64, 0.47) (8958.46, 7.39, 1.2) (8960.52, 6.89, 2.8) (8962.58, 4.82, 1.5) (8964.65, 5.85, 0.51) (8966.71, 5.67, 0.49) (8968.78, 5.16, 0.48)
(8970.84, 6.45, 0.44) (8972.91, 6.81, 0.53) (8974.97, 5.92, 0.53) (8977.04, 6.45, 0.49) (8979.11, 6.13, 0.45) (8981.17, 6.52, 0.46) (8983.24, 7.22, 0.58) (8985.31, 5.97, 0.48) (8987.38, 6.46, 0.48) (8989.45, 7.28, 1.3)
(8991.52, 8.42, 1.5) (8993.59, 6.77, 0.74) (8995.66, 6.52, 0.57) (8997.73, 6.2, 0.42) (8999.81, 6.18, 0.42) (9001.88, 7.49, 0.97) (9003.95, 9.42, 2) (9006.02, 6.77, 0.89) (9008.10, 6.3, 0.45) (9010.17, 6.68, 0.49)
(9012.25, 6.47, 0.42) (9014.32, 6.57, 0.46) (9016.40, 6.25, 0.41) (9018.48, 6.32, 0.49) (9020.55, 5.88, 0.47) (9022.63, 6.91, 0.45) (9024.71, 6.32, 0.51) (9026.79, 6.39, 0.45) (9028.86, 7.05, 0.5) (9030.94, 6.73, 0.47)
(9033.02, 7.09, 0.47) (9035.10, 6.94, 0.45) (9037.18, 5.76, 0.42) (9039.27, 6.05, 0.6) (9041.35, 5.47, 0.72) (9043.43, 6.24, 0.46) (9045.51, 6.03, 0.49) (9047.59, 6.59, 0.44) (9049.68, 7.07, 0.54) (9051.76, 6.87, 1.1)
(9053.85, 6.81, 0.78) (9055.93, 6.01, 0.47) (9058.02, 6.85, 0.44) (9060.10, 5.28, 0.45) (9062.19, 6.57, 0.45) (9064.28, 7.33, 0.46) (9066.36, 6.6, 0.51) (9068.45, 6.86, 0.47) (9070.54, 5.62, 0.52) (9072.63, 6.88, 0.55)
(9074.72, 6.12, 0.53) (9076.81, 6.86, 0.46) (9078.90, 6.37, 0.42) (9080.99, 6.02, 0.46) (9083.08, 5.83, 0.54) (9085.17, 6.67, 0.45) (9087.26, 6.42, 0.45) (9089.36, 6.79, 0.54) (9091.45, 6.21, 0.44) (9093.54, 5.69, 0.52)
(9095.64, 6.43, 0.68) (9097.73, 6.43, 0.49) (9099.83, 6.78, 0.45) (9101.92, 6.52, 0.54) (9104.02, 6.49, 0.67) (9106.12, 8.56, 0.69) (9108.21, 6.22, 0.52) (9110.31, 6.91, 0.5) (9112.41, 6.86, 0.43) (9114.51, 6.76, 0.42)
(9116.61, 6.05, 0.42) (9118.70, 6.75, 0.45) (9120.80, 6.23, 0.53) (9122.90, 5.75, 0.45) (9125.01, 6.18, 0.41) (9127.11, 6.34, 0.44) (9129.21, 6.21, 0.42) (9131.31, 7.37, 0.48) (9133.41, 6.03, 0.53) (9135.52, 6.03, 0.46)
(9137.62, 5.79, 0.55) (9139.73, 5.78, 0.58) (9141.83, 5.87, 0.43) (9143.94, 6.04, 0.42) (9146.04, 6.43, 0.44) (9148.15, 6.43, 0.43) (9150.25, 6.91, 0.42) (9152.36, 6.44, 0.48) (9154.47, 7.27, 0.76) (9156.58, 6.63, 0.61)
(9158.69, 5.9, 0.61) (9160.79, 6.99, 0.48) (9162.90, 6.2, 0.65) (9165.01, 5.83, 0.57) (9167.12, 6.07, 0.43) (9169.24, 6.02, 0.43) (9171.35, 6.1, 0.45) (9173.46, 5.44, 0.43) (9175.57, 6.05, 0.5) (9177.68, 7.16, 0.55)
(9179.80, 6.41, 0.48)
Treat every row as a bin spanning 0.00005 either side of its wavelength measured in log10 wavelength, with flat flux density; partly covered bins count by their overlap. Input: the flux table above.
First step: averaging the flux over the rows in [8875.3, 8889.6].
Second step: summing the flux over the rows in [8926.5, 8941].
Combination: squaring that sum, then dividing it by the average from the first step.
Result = 346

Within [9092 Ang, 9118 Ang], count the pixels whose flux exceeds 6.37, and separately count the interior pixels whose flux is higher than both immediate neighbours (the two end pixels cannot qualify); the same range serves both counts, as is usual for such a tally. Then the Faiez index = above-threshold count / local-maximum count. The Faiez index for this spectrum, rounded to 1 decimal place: 3.0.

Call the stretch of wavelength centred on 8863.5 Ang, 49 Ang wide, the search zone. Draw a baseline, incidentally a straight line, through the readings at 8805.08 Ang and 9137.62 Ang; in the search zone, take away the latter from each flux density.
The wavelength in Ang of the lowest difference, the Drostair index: 8886.55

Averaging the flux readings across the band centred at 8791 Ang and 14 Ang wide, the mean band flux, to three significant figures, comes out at 6.47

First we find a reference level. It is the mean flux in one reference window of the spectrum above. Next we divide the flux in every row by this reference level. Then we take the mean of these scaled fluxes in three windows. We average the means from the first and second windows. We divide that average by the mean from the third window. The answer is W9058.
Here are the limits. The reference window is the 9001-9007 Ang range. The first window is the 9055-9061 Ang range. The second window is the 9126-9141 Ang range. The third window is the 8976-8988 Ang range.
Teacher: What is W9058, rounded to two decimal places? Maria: 0.95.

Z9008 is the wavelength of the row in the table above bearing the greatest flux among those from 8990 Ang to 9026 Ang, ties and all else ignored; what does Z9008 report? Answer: 9003.95 Ang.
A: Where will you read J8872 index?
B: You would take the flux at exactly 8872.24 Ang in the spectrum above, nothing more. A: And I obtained 6.12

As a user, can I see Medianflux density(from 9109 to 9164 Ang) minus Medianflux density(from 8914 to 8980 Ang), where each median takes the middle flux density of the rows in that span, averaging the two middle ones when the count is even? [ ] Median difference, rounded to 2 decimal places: -0.19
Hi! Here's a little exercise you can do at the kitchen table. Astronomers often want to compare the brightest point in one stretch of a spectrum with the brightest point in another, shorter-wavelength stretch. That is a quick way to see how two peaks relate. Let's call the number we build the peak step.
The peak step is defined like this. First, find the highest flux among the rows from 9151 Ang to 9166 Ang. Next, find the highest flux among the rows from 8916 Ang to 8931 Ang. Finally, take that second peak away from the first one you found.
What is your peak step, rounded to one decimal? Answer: -1.0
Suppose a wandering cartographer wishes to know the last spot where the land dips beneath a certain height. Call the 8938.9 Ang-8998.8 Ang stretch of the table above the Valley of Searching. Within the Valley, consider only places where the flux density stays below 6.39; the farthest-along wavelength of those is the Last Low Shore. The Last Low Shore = 8997.73 Ang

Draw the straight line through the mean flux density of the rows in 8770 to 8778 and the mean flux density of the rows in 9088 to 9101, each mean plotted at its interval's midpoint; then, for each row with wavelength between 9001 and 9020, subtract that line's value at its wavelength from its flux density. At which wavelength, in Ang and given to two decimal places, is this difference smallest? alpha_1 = 9016.40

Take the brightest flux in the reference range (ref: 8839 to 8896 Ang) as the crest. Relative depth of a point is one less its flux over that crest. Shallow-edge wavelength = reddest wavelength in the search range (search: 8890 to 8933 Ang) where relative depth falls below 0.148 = 8931.68 Ang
